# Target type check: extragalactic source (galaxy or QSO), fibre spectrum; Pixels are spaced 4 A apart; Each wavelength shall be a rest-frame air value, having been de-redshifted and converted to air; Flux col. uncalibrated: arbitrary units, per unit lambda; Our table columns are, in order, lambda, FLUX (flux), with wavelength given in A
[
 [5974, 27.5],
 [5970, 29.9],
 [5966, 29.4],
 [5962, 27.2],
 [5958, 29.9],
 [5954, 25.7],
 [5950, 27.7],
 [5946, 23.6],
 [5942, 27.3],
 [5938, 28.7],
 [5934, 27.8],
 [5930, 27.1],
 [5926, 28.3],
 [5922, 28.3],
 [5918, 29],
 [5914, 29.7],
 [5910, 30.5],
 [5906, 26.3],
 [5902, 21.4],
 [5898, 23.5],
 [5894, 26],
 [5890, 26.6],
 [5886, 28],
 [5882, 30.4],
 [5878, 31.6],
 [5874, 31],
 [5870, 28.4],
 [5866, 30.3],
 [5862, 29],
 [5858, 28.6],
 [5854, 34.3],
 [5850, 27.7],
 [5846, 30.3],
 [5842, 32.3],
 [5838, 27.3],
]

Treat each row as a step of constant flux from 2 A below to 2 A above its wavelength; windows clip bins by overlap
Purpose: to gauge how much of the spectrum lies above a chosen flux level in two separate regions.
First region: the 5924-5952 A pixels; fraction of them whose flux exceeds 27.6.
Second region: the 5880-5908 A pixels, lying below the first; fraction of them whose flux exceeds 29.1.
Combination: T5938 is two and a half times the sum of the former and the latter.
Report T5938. 1.8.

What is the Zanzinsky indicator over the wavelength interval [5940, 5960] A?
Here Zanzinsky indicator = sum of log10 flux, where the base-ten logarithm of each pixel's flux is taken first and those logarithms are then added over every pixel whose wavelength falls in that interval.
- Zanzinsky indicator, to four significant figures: 7.137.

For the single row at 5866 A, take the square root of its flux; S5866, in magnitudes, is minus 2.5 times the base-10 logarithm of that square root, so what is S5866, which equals -1.85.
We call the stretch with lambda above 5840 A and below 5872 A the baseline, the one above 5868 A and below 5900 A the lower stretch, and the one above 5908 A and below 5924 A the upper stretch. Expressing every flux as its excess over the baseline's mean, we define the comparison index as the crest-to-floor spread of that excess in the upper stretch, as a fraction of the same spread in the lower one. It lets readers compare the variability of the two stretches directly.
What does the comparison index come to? 0.3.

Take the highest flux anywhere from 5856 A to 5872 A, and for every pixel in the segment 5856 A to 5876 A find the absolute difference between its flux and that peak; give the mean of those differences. 1.1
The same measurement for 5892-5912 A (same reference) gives 4.8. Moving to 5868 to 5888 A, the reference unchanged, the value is 1.3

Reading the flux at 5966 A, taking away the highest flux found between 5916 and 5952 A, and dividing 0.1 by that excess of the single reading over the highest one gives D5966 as 0.250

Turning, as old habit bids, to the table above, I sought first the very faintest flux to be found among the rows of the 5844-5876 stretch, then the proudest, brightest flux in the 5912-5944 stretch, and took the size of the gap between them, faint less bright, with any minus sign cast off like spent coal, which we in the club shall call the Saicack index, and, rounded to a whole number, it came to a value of 2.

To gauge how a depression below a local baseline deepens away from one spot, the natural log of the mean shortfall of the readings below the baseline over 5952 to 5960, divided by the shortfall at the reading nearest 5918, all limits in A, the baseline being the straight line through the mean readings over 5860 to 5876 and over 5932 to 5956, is 0.18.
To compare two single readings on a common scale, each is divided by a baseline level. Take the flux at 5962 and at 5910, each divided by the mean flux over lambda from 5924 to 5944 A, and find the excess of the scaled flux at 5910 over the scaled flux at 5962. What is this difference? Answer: 0.1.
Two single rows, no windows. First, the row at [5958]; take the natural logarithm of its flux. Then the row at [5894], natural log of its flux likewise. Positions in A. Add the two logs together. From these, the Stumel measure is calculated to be 6.66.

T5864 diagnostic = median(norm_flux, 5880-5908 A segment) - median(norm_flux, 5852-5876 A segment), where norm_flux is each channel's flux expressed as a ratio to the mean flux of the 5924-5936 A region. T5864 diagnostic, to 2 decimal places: -0.12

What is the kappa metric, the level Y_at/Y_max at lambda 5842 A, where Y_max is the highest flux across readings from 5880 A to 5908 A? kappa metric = 1.06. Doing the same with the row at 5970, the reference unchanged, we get 0.98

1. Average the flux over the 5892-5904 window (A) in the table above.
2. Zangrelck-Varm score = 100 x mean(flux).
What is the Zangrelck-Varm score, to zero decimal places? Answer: 2363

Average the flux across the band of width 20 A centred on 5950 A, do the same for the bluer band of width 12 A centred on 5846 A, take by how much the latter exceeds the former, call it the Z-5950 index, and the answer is 3.3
